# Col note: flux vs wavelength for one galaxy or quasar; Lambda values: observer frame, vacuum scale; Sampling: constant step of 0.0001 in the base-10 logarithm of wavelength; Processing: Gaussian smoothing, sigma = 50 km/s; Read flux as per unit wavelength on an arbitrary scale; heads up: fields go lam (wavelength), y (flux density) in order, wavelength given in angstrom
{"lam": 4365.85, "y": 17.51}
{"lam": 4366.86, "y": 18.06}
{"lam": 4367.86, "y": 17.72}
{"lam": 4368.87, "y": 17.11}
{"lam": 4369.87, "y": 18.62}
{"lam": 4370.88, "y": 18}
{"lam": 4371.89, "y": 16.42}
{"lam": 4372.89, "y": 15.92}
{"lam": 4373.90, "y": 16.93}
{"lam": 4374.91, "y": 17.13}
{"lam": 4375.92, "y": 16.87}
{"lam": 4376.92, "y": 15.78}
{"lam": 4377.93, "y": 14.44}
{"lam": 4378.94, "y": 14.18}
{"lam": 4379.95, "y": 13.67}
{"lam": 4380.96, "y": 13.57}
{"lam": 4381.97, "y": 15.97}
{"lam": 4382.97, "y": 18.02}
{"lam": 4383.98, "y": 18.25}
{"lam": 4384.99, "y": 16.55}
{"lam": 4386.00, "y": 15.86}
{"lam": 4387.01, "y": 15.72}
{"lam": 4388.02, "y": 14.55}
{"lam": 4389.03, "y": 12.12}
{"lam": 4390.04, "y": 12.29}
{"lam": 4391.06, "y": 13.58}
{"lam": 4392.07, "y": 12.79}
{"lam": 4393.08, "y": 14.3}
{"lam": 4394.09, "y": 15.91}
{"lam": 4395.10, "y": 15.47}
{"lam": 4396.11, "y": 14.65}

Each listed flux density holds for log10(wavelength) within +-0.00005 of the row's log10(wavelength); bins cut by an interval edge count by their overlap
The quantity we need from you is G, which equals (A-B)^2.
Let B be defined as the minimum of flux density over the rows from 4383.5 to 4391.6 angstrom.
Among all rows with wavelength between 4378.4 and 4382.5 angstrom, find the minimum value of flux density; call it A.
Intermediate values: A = 13.57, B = 12.12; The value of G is 2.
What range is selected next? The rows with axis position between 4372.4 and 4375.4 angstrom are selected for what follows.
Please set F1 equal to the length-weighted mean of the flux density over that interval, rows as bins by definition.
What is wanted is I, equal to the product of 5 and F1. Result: 83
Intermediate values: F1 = 16.6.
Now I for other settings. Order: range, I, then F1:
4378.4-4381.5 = 69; 13.8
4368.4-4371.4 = 90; 17.9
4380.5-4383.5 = 80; 15.9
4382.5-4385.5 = 88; 17.6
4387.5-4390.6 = 65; 13.0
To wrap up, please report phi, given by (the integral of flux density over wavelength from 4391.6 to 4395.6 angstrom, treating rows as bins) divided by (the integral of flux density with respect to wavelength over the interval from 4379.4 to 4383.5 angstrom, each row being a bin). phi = 0.93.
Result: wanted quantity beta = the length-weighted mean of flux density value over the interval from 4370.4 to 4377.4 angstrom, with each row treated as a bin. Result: 16.7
